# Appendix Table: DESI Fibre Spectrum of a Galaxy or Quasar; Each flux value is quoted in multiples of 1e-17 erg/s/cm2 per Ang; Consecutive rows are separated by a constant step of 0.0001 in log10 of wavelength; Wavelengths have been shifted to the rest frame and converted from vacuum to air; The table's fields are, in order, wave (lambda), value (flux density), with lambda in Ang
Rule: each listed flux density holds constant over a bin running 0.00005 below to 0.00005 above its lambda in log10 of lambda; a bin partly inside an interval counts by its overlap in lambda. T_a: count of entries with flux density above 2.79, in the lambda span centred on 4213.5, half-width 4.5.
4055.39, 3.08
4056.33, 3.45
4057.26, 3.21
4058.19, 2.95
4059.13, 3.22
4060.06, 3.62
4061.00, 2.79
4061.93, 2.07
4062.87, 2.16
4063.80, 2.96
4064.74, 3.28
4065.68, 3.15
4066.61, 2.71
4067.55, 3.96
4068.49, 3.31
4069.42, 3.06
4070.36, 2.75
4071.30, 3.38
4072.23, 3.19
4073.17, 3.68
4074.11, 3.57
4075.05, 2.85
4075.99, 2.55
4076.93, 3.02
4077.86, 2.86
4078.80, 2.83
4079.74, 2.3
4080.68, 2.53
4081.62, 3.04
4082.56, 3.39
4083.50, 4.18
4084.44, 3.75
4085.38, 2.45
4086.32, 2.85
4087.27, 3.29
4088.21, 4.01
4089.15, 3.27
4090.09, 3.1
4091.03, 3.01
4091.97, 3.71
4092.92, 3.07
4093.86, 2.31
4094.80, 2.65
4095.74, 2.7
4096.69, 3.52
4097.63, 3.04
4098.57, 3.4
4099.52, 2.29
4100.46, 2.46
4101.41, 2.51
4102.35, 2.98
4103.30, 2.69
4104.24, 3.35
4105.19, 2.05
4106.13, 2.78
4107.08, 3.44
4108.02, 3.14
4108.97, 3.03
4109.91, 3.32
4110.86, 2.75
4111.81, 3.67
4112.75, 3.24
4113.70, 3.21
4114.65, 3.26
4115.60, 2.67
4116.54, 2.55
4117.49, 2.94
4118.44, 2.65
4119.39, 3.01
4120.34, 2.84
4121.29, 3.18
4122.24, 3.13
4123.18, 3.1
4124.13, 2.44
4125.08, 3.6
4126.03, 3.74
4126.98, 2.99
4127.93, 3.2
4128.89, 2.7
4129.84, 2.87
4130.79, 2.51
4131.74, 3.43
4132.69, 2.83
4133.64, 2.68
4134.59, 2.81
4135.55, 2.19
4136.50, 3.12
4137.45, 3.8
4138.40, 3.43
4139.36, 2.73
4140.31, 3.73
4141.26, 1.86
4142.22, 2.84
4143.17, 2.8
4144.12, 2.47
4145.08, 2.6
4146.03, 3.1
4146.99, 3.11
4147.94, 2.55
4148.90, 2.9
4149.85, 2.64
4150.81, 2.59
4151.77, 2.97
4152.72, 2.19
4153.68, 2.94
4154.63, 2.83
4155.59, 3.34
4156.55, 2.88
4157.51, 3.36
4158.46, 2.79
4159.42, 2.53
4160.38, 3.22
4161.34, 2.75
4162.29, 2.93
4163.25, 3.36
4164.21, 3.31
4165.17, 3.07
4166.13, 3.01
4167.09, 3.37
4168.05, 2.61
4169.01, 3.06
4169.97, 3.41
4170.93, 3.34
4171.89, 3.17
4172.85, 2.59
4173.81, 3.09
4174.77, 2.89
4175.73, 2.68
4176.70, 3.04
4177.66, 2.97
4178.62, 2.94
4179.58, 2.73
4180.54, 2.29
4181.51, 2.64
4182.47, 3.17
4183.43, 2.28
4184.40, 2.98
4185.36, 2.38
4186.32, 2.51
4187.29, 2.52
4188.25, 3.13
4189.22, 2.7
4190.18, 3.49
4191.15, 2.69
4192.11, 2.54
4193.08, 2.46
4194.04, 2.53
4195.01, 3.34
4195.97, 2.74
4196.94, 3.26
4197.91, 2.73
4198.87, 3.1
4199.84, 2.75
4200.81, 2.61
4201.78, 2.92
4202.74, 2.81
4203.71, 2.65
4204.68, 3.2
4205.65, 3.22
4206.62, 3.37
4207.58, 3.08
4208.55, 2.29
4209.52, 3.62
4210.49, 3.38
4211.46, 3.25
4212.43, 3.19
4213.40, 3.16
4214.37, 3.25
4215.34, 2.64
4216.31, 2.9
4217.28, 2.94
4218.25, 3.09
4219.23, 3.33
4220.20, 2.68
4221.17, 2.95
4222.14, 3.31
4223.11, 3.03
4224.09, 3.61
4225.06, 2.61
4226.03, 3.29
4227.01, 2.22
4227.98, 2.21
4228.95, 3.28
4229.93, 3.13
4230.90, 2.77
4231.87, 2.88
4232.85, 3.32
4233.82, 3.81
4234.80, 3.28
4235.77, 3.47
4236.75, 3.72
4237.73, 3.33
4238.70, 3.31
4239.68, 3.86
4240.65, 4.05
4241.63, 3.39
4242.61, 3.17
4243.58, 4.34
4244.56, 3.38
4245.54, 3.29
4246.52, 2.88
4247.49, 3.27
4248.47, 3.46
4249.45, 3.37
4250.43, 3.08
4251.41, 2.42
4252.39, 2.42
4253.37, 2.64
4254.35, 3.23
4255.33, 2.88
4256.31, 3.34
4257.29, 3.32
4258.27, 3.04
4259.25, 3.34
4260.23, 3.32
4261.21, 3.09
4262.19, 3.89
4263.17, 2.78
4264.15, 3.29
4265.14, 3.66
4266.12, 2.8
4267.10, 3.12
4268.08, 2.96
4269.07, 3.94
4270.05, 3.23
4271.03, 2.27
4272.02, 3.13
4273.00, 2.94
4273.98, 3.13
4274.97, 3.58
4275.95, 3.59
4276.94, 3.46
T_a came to 8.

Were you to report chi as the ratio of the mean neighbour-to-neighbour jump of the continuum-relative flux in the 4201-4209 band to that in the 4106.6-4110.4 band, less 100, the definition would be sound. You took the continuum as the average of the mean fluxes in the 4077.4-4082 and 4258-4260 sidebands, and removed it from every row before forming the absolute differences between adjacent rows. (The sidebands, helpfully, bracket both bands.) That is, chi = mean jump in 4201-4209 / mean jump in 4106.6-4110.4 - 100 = -98.7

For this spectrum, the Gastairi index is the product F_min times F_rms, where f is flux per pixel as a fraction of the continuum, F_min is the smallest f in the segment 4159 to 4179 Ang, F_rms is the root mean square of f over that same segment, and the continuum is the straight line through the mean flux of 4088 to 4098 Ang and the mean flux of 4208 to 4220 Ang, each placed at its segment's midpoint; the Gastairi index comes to 0.80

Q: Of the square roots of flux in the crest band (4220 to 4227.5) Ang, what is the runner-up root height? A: 1.82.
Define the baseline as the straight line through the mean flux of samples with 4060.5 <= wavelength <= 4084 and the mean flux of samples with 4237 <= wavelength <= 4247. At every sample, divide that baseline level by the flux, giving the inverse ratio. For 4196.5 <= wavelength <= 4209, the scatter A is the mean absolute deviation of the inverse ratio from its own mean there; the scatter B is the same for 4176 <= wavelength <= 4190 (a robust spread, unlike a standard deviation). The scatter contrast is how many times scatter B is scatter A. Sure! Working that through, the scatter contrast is 1.12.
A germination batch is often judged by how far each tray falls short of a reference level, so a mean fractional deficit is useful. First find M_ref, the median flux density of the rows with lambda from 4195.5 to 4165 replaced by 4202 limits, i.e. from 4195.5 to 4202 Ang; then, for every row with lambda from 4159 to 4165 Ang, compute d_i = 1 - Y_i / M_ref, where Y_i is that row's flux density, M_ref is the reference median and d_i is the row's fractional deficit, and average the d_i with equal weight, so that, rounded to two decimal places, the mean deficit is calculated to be -0.10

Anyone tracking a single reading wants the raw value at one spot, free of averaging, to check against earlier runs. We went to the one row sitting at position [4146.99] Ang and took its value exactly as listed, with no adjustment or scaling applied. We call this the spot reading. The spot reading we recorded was 3.11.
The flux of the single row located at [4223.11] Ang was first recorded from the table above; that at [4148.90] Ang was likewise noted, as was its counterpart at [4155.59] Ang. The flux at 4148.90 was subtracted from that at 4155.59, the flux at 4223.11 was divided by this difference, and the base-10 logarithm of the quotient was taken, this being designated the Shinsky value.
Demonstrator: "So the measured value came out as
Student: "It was 0.84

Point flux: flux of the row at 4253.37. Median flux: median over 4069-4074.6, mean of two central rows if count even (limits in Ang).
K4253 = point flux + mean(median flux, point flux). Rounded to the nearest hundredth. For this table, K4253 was 5.60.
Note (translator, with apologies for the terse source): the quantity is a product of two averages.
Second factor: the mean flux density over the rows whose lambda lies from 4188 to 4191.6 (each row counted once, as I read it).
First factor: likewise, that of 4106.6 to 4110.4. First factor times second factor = 9.7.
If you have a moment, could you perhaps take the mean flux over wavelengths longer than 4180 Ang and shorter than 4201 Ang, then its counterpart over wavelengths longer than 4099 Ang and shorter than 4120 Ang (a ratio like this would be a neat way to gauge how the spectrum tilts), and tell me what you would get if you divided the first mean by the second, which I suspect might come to 0.95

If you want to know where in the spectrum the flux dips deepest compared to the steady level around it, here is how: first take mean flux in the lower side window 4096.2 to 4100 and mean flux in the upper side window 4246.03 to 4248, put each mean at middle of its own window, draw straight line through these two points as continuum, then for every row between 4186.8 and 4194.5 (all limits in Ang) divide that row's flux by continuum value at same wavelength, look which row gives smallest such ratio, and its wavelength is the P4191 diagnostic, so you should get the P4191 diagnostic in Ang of 4193.08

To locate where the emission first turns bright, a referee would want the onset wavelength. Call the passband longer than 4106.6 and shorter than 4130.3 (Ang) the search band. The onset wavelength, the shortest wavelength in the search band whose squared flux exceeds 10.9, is 4107.08 Ang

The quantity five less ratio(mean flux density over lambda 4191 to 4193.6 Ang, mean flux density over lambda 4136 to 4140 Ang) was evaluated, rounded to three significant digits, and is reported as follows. 4.22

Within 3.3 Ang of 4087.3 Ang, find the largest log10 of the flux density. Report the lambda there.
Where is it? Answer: 4088.21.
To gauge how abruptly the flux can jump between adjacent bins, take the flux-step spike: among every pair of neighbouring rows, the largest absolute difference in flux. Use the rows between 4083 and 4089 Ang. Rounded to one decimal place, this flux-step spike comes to 1.3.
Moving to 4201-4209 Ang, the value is 0.8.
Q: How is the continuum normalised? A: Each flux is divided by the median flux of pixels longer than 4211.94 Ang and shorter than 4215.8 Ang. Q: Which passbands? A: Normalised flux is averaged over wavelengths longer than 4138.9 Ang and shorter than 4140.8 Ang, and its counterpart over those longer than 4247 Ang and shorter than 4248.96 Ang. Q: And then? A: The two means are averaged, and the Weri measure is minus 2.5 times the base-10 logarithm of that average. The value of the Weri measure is -0.04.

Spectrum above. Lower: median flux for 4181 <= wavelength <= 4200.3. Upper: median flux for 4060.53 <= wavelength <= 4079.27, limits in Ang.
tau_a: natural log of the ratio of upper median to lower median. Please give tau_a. 0.10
